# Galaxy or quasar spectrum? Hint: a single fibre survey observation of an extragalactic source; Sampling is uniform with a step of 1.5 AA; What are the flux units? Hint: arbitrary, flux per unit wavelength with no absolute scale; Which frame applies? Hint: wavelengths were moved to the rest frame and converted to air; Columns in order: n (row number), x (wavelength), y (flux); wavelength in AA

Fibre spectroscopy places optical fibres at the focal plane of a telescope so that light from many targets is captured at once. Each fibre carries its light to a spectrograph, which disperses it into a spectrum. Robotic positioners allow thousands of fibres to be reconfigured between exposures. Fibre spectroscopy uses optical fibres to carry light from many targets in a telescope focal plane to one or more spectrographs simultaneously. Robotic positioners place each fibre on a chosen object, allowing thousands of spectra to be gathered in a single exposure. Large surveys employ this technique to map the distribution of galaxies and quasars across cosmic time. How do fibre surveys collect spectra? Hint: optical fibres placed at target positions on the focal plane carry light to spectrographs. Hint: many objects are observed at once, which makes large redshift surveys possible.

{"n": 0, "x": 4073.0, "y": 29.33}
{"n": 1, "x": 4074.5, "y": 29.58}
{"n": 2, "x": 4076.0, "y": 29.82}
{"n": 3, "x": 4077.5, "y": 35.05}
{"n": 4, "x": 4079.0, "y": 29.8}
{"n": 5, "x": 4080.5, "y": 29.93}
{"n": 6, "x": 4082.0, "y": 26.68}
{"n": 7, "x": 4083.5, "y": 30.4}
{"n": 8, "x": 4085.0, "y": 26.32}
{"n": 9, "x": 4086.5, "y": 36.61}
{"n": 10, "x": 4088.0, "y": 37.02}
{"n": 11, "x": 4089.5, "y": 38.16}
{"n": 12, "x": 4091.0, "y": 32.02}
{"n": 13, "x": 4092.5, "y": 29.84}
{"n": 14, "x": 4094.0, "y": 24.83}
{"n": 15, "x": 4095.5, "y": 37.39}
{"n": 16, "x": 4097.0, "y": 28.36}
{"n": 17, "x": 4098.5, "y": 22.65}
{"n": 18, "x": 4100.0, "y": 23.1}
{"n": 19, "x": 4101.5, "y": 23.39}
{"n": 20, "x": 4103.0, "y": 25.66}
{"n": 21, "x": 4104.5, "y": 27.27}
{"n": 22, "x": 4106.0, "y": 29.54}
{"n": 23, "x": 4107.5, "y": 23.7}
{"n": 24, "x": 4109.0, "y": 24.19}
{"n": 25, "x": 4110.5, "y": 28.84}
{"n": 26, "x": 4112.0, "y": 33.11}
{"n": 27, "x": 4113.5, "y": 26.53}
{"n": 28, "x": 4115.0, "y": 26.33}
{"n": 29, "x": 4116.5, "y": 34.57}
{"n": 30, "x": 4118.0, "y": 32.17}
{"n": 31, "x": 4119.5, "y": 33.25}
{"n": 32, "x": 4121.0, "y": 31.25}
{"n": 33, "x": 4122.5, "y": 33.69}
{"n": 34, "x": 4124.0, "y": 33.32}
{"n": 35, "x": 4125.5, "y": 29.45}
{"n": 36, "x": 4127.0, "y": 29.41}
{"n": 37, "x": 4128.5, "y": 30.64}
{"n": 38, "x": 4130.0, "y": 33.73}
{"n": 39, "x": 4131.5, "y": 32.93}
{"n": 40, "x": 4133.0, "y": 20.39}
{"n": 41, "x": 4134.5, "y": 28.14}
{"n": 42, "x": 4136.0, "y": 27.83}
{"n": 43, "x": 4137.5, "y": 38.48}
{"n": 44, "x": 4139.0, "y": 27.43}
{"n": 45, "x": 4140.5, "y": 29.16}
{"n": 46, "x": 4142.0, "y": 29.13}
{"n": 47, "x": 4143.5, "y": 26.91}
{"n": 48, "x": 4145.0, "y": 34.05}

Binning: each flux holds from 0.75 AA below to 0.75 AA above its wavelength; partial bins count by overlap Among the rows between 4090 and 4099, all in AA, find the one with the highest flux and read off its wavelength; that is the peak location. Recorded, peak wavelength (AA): 4095.5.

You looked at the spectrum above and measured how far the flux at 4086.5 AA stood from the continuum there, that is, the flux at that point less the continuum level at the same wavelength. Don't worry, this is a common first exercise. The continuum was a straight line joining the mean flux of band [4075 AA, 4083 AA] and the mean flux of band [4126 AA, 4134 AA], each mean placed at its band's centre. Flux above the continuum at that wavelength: 6.5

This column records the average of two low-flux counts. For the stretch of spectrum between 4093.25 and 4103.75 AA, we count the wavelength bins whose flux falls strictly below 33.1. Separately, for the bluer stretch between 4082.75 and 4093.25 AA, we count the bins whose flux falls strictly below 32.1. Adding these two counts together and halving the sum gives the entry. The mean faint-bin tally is 5.00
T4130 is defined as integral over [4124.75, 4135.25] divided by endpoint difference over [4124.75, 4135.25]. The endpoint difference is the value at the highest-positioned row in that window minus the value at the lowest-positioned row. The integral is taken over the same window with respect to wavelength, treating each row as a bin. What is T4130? -234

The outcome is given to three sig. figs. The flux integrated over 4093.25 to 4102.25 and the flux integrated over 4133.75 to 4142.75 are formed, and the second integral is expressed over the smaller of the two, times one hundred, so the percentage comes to 113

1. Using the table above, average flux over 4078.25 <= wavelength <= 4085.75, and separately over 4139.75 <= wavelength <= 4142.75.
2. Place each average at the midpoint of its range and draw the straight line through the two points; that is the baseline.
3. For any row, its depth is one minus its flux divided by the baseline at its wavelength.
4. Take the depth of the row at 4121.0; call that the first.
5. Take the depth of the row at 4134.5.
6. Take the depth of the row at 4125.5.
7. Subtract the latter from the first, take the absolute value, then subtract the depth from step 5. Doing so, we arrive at 0.03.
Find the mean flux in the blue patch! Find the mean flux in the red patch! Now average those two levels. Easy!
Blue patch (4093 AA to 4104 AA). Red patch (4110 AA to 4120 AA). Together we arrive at 29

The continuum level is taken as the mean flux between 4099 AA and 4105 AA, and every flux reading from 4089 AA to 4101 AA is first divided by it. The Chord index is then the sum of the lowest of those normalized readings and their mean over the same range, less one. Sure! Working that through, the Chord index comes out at 1.10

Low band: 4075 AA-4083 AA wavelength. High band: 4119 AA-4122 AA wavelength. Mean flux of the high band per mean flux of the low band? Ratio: 1.07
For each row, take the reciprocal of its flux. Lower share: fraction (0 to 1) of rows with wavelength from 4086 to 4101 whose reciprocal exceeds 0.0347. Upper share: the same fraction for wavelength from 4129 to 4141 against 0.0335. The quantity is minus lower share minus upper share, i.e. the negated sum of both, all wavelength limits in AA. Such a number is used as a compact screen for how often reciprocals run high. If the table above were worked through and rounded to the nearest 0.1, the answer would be -1.0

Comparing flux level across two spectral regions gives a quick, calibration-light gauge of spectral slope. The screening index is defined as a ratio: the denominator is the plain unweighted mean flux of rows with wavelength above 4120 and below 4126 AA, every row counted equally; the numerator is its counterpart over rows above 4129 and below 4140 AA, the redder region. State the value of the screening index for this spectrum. 0.93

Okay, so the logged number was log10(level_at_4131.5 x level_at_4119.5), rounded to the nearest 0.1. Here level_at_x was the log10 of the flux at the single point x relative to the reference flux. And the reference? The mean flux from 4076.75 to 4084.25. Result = -2.9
